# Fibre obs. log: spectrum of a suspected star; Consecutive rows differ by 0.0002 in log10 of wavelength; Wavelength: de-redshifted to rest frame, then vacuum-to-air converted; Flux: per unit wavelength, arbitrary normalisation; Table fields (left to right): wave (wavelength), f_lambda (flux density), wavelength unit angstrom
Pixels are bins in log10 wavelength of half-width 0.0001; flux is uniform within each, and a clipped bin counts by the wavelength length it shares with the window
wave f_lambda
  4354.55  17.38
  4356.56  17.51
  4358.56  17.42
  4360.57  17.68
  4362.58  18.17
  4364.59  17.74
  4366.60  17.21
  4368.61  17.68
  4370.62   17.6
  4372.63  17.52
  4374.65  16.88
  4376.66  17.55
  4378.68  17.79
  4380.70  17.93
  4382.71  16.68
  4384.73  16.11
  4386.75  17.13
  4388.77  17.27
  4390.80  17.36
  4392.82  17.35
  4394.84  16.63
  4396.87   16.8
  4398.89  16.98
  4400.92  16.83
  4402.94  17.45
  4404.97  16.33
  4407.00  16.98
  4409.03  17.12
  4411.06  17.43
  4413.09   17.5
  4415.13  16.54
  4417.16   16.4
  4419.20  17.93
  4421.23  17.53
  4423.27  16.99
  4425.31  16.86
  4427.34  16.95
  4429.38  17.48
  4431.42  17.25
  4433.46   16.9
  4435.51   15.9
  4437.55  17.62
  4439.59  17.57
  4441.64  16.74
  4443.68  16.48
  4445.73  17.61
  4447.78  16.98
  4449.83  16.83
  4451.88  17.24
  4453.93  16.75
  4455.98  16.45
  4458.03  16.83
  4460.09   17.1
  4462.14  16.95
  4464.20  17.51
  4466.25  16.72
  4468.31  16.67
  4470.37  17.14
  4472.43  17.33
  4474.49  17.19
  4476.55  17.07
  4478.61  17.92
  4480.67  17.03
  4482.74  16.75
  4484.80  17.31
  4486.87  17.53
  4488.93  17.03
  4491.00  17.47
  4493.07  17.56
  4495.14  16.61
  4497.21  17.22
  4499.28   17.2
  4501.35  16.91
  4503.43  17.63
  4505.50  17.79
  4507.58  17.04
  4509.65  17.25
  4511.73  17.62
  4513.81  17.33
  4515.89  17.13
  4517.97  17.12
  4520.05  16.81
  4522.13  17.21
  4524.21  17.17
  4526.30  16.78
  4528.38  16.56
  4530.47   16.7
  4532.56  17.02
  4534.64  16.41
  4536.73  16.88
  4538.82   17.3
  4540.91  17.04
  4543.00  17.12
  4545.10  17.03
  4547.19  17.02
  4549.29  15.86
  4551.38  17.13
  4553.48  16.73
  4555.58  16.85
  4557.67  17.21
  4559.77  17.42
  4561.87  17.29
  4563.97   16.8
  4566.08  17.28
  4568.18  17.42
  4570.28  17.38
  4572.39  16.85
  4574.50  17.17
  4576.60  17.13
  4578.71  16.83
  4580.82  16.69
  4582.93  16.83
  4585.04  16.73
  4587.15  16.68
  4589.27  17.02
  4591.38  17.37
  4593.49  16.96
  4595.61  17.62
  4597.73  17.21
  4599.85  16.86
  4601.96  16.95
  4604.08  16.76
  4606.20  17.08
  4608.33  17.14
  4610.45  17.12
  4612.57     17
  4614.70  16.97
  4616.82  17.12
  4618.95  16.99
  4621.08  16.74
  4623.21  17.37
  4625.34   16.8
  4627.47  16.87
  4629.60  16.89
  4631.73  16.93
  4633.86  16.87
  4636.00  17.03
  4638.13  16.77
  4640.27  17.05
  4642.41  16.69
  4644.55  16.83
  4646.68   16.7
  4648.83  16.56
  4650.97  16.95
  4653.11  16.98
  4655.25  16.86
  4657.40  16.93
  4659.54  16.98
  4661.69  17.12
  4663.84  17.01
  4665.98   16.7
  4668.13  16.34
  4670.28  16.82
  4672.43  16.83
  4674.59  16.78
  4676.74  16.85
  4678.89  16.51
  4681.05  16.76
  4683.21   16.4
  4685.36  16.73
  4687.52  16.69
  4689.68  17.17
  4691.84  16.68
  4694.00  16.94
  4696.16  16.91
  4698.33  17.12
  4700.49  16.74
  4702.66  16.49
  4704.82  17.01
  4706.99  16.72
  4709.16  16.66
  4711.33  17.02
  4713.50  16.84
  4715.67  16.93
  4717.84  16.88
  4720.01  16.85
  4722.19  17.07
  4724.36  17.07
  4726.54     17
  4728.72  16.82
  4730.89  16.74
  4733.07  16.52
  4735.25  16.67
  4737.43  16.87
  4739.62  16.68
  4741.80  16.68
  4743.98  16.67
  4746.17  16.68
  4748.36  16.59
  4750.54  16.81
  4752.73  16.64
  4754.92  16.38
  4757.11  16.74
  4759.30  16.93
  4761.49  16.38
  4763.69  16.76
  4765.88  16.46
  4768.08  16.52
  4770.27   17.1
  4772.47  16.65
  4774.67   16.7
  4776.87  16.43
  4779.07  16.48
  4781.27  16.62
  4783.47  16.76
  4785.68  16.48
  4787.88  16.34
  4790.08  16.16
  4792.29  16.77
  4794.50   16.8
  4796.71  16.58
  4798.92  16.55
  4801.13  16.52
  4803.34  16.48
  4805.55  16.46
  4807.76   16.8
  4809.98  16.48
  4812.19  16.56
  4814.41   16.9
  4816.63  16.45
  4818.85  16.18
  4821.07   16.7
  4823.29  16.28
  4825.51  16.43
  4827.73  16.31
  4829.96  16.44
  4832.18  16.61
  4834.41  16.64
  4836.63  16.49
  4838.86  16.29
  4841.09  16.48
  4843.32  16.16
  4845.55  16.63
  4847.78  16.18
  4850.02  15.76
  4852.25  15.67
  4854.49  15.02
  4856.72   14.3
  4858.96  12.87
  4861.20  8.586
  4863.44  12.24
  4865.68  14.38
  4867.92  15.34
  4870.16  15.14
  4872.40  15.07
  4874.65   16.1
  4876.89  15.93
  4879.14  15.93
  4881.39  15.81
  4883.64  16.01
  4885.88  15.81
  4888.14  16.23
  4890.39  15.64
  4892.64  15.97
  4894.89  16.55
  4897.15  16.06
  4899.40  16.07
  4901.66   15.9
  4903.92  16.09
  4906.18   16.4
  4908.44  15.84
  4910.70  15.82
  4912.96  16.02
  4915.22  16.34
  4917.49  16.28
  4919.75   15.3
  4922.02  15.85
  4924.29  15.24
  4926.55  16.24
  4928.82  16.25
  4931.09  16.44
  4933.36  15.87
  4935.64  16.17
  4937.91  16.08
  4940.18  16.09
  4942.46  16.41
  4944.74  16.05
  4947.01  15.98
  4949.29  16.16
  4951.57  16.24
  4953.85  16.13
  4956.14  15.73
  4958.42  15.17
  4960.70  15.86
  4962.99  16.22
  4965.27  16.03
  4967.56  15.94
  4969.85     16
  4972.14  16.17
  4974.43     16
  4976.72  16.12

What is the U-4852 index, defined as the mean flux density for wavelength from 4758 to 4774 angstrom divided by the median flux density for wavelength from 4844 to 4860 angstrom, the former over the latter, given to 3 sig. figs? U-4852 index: 1.06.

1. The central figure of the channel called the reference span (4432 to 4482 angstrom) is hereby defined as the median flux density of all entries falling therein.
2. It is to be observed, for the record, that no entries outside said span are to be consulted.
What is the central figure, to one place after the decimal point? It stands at 17.0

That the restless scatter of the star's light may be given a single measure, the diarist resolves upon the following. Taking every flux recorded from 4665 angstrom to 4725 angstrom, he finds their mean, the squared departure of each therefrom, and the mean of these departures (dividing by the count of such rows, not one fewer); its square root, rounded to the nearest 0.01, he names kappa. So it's 0.20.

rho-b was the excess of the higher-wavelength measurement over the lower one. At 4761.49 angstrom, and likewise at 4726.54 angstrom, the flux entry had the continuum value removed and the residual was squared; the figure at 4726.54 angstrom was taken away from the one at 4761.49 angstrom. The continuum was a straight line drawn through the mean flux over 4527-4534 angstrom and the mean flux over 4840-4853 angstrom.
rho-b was -0.4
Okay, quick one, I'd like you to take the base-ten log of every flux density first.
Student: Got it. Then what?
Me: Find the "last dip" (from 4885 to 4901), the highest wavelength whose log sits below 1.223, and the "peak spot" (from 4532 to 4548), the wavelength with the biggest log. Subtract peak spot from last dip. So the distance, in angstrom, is 360.6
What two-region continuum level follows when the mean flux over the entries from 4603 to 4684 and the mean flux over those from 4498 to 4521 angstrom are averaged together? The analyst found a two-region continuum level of 17.1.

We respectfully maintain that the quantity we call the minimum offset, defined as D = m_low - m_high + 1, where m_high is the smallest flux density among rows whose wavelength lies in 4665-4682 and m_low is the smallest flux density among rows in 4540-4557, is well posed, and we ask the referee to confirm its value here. 0.52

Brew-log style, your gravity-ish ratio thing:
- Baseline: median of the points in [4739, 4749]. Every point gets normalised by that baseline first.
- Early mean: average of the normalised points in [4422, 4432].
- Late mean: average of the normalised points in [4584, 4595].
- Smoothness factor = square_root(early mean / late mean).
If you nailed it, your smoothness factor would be 1.00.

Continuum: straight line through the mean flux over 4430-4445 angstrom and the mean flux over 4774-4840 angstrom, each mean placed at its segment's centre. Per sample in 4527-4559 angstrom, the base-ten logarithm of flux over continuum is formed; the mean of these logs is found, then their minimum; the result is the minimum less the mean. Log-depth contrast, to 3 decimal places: -0.026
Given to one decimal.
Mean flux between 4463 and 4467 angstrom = 17.1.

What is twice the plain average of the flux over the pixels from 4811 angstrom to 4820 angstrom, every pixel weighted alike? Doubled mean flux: 33.0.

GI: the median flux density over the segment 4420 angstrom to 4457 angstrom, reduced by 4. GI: 13.0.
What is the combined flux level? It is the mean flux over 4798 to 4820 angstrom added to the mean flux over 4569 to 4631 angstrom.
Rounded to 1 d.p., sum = 33.5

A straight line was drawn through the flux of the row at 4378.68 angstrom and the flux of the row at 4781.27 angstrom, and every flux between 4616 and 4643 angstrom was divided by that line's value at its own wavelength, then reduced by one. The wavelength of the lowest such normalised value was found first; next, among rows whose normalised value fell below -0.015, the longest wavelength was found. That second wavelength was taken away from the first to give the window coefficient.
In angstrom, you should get -21.3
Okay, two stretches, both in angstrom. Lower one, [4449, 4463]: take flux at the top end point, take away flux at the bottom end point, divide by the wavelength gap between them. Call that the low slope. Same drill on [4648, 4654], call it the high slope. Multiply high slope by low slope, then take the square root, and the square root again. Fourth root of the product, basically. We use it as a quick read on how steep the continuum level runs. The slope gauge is 0.18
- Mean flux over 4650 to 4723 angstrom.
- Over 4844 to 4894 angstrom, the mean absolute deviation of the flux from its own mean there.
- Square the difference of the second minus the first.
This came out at 246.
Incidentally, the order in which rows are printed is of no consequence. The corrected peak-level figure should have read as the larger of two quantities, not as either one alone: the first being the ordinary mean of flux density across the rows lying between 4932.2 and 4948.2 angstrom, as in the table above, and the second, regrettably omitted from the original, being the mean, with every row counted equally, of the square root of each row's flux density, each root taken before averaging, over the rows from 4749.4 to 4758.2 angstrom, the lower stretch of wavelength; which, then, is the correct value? 16.1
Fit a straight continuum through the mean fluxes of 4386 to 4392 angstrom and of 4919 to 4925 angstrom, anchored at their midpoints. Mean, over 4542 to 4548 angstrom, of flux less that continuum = 0.33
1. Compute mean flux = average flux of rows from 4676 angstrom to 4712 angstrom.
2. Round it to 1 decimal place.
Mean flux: 16.8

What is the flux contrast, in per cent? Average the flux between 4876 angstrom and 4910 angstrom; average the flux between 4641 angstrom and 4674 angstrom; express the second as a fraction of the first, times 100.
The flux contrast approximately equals 105.0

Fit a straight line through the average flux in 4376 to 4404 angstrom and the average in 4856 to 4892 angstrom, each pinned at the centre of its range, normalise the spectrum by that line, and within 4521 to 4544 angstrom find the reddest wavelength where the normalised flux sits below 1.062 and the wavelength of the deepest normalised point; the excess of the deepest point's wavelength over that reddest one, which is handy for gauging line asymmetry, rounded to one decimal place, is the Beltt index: -8.4 angstrom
